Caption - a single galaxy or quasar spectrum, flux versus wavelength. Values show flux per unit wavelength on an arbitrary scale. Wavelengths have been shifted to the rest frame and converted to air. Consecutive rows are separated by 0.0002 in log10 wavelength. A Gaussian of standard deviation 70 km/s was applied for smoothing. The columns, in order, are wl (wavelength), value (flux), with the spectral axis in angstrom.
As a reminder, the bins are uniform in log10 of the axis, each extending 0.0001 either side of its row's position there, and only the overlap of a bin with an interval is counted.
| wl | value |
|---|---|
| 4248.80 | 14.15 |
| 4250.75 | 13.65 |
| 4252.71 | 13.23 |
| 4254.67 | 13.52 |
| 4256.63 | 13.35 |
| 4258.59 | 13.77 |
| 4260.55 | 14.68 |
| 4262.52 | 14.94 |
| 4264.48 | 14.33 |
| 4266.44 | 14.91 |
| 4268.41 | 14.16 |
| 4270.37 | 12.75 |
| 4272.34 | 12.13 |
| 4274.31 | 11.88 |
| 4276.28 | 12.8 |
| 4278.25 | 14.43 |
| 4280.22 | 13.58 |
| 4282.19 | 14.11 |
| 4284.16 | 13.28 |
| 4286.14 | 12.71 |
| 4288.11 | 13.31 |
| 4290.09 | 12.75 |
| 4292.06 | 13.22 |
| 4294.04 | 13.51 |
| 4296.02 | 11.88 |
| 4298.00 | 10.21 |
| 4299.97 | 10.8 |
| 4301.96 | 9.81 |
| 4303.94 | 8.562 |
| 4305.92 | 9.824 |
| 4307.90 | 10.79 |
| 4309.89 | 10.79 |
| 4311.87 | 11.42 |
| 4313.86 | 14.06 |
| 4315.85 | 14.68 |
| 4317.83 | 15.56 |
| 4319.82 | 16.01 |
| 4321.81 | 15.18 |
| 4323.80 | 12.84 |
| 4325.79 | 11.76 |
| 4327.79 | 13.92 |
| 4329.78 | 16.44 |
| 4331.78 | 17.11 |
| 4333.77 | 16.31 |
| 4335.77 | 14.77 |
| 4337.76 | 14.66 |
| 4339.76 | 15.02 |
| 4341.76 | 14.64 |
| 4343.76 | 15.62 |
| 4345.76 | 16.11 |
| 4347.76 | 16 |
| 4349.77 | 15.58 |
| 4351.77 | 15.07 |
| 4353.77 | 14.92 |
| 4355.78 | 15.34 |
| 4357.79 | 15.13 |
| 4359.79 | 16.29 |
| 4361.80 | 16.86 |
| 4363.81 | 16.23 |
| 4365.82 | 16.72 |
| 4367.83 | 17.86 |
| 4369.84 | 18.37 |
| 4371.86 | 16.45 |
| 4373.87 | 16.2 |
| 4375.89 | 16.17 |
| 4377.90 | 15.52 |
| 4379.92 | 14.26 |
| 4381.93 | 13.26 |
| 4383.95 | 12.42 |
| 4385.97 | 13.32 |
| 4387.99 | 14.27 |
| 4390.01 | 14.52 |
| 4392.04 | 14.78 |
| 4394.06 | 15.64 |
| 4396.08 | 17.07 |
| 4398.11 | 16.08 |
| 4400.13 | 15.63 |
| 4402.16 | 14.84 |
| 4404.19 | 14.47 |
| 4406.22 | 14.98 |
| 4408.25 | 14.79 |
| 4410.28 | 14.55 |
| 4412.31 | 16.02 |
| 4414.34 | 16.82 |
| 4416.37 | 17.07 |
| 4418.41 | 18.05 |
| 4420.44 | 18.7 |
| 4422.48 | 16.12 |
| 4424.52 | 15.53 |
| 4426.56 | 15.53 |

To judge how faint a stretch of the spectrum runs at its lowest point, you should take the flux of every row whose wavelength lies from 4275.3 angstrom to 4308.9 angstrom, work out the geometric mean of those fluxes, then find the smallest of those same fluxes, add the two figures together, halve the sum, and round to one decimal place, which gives 10.3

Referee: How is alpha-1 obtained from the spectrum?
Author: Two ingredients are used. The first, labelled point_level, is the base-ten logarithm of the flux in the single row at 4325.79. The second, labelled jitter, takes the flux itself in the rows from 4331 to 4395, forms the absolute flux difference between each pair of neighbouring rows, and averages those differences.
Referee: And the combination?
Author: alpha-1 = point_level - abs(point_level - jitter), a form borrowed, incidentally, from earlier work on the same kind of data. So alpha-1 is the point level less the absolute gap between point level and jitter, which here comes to 0.65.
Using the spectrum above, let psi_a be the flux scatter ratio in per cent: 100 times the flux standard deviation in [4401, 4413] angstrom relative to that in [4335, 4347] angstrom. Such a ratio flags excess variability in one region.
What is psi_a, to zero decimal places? 93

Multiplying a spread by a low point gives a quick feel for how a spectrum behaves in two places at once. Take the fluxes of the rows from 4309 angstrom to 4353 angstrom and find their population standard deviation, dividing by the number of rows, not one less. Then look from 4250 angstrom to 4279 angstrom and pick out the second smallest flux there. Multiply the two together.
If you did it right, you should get 19.8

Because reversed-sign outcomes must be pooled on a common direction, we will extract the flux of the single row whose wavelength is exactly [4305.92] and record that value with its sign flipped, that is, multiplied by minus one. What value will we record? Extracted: -10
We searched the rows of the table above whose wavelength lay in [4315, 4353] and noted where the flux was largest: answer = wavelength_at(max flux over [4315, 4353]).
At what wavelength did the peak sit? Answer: 4331.78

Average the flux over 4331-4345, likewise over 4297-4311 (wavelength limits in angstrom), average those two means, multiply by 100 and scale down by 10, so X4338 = 128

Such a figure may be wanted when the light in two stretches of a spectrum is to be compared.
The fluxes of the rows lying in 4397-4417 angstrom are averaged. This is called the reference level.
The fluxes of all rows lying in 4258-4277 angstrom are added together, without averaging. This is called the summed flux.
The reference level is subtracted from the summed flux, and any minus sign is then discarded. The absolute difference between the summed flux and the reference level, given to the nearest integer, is 121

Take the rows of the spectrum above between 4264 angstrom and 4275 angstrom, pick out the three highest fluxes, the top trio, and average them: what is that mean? 14.5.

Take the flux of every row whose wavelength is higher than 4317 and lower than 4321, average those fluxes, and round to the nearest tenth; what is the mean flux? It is 15.8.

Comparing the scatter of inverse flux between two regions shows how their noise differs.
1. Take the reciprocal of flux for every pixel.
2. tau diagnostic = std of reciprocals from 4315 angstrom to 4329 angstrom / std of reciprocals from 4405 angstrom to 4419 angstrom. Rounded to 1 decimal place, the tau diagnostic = 1.6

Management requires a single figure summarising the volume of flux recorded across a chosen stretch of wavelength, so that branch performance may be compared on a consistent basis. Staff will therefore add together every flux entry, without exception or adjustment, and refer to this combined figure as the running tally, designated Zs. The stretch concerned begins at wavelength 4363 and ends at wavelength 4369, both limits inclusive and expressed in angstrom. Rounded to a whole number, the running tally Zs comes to 51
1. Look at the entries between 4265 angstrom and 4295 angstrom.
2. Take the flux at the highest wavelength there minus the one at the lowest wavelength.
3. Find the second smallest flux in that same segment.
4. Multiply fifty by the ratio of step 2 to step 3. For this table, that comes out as -5.8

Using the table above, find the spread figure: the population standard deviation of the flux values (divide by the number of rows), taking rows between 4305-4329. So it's 2.0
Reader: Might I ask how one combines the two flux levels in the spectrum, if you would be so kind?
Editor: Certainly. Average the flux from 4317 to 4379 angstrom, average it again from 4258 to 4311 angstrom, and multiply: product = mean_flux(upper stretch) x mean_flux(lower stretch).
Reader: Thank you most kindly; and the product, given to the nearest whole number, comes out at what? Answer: 197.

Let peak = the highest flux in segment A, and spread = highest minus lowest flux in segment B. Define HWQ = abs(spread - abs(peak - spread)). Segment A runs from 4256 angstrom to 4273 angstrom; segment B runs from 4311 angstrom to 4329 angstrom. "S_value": 6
